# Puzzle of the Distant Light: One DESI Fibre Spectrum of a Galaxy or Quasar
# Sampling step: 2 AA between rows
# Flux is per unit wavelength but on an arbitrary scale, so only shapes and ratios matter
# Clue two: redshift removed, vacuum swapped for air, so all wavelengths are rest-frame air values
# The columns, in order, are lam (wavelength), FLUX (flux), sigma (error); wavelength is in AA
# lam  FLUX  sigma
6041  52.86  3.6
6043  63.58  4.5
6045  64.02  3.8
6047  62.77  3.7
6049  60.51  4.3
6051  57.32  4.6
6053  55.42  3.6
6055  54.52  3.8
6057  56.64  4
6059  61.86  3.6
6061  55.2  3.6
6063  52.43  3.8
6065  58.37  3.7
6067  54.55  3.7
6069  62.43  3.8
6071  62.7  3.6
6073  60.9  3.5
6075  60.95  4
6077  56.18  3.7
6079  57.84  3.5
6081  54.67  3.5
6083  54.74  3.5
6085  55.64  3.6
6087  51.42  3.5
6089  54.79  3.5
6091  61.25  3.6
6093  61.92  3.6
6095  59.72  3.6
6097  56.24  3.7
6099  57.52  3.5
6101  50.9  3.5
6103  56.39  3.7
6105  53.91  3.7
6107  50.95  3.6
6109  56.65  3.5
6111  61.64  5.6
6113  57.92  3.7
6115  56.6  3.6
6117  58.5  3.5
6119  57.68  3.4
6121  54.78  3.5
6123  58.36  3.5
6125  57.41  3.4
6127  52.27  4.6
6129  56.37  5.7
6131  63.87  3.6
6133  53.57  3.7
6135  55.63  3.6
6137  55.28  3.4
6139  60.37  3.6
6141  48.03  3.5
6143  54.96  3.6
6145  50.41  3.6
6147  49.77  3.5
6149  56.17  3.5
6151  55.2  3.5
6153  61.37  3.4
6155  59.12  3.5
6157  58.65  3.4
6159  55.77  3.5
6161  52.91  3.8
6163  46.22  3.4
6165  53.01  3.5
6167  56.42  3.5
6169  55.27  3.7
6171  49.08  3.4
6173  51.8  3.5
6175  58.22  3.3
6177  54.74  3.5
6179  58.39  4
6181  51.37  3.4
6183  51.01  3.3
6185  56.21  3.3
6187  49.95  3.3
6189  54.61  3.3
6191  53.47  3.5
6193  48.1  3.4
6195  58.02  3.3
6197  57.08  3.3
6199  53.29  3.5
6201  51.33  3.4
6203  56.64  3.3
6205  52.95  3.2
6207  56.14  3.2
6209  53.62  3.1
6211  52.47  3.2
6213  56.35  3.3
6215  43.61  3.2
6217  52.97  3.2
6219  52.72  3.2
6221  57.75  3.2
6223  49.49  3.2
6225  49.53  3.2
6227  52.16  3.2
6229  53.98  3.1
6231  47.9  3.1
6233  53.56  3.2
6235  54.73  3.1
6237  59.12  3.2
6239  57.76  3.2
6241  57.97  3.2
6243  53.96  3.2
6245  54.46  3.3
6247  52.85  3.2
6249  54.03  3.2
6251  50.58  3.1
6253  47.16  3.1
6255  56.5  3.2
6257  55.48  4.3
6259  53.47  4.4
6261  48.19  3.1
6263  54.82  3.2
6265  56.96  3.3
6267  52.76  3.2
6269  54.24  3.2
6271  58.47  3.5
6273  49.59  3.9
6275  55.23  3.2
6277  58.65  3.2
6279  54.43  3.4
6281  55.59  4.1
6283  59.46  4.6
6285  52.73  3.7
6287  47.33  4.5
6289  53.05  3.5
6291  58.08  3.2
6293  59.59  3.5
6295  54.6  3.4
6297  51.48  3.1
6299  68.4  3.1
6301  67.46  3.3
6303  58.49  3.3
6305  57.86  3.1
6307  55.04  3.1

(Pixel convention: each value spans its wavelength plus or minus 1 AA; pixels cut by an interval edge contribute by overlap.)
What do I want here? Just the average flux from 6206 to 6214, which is 54.6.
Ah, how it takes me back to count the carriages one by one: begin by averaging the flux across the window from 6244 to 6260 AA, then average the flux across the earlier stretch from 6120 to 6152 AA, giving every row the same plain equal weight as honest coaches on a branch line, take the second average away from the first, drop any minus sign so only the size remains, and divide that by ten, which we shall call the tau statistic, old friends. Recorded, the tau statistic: 0.209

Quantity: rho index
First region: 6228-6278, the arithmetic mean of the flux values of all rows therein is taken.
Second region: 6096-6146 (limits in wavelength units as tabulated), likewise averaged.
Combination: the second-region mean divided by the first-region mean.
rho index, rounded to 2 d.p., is 1.03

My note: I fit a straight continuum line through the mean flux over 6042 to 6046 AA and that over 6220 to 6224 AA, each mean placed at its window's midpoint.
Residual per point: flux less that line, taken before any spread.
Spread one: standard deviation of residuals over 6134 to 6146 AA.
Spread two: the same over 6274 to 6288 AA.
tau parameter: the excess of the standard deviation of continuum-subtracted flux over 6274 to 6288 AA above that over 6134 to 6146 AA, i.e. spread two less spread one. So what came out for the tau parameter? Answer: -0.3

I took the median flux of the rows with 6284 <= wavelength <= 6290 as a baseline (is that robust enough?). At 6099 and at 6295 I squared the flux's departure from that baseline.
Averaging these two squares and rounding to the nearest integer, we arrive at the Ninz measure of 13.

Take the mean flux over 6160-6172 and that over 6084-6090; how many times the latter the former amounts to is 0.97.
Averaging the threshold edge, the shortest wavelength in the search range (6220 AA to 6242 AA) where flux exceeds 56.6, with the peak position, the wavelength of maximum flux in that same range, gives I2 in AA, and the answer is 6229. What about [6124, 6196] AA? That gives 6128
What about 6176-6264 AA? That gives 6208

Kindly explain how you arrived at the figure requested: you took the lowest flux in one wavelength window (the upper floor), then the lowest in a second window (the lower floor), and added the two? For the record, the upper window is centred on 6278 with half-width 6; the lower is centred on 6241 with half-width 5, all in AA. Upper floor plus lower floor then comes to 104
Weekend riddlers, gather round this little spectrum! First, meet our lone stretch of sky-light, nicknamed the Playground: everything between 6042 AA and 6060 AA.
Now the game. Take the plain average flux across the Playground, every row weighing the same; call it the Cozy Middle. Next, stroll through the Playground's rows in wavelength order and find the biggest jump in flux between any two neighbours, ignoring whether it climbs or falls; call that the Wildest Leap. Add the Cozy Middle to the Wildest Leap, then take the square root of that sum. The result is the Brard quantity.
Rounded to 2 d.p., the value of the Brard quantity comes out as 8.05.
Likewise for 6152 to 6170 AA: 7.89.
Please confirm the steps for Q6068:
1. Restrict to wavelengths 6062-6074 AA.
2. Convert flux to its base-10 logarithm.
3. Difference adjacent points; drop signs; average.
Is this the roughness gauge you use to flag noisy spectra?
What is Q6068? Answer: 0.030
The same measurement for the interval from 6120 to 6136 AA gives 0.036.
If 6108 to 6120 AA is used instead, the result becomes 0.019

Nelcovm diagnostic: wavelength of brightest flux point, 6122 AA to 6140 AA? 6131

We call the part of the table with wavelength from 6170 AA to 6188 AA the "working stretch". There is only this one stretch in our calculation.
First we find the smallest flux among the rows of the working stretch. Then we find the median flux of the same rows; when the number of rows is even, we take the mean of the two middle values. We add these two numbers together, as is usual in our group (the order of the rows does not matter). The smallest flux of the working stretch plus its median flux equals 101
